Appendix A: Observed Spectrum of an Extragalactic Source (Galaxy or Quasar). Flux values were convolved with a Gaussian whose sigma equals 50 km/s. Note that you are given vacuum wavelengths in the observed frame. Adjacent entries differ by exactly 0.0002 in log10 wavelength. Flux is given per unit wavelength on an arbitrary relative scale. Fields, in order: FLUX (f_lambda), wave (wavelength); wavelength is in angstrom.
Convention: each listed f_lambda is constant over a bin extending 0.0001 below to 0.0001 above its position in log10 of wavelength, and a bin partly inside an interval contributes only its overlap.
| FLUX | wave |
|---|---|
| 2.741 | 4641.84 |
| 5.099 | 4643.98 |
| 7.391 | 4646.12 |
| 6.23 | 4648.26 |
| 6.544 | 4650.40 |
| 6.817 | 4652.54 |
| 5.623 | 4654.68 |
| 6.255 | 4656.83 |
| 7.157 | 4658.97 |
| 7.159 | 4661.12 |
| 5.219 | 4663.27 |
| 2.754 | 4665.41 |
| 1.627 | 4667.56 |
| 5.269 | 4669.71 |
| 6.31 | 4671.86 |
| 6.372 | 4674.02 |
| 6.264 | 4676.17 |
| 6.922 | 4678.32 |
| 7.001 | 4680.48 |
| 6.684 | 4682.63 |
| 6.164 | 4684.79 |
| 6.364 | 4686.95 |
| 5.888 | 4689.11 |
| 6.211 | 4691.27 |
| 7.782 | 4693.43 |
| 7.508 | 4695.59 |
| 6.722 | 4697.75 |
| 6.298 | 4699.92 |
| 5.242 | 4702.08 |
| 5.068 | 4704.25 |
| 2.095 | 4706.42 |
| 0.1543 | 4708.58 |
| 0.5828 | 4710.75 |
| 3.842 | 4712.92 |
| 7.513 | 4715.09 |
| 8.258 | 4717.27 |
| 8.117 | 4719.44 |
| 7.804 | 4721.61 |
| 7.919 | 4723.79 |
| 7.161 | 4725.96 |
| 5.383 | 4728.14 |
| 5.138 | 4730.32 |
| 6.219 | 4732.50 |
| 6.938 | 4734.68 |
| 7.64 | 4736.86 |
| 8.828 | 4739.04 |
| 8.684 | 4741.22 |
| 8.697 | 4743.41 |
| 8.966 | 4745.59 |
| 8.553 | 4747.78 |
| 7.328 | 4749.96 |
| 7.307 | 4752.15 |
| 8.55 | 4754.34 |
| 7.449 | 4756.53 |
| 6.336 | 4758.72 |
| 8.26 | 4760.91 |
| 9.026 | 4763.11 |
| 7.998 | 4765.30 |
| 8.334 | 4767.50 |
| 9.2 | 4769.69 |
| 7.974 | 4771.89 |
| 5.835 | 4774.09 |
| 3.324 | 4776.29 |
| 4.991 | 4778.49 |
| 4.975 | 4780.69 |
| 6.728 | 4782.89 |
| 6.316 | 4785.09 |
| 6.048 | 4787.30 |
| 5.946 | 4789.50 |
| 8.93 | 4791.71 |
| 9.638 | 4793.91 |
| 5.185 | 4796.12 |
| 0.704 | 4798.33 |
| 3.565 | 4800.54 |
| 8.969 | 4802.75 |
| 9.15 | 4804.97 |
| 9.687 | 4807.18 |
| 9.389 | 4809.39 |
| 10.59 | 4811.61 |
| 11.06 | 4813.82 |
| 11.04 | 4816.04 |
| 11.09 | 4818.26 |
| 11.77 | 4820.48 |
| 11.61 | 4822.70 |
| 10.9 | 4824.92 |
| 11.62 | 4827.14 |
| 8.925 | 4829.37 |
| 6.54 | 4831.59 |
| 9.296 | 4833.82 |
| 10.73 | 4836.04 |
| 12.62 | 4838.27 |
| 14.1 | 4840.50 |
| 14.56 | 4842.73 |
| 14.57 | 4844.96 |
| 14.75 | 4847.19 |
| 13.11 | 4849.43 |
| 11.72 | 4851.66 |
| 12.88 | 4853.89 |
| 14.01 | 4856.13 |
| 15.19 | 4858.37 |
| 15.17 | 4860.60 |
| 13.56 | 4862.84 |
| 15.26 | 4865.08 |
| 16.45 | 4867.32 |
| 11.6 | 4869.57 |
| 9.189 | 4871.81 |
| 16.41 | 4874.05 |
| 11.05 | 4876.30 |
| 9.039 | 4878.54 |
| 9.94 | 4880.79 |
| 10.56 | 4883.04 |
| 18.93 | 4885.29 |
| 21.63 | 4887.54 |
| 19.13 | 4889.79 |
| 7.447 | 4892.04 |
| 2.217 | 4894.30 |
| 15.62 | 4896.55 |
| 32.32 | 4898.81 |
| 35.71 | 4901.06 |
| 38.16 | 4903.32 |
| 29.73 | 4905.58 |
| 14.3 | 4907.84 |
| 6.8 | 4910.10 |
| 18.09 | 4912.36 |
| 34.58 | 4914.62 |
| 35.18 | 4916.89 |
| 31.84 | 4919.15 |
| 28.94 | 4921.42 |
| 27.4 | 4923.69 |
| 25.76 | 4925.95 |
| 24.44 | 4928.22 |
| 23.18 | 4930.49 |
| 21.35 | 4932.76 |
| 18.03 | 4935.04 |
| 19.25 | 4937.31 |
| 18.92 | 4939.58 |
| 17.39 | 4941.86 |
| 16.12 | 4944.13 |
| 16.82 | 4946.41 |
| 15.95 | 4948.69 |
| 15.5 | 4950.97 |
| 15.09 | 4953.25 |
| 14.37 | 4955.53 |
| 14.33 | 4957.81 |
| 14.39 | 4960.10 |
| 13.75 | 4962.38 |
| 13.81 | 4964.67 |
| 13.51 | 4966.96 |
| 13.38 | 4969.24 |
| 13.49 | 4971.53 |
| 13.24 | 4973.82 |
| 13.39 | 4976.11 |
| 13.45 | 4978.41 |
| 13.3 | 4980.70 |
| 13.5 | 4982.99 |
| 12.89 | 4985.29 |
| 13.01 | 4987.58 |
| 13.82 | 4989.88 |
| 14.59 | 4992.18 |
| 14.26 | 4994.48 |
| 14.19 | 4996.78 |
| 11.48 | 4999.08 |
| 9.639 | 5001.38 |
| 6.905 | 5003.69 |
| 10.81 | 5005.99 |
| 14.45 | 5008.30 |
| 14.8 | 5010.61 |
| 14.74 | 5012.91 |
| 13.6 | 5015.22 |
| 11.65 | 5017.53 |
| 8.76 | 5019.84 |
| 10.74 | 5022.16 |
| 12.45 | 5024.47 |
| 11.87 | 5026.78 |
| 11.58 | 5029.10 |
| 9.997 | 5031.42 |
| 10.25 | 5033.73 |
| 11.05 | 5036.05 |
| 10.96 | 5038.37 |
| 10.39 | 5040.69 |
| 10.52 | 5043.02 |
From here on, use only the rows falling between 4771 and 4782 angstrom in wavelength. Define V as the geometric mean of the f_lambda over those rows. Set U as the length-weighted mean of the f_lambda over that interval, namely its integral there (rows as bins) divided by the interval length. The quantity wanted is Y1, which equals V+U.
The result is 11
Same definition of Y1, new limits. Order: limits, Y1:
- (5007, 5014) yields 29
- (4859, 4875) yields 28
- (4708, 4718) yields 6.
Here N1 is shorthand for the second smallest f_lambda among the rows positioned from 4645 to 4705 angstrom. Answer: 2.754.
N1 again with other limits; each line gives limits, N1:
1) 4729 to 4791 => 4.975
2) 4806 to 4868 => 8.925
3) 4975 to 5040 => 8.76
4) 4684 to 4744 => 0.5828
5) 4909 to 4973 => 13.38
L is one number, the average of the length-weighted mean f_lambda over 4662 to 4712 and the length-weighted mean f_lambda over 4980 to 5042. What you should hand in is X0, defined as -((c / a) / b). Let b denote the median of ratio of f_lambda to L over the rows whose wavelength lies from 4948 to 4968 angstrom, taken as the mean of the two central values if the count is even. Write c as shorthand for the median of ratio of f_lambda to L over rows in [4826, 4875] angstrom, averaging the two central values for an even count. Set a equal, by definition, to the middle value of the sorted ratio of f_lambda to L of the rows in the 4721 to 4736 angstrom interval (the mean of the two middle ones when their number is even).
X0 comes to -1.16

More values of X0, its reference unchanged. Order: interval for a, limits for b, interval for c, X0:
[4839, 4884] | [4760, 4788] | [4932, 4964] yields -1.49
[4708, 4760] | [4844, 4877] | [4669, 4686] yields -0.52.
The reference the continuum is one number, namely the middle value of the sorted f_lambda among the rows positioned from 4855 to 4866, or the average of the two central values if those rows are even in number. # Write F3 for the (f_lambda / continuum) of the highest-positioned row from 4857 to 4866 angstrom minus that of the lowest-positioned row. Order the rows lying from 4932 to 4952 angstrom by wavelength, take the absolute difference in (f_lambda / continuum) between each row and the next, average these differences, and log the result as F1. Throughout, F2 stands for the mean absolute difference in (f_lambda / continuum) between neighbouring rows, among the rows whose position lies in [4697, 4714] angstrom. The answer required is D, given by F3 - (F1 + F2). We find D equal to -0.17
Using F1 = 0.08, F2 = 0.10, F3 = 0.00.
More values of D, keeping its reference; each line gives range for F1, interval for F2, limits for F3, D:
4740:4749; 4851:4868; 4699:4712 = -0.47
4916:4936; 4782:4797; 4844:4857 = -0.28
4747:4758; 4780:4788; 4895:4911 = -0.69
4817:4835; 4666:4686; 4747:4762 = -0.17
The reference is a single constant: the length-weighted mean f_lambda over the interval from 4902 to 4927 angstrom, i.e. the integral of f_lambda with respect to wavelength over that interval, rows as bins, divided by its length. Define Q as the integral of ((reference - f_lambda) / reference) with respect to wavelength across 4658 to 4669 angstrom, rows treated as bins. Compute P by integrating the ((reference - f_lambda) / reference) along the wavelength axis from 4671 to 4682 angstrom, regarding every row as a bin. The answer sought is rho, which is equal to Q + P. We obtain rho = 17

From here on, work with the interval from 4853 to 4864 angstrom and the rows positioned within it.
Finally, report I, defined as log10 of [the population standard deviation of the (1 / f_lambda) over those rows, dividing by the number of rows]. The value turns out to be -2.3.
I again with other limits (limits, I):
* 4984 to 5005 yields -1.6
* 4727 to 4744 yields -1.5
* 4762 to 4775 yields -1.7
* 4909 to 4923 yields -1.4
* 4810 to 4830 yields -2.1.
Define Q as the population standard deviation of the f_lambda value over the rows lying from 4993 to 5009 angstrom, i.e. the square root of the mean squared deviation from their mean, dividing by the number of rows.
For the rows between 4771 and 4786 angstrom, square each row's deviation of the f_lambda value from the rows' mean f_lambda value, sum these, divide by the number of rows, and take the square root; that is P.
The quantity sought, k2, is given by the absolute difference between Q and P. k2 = 1.3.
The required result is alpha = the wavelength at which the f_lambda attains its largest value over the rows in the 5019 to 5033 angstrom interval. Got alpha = 5024.47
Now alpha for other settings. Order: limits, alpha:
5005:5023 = 5010.61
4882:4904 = 4903.32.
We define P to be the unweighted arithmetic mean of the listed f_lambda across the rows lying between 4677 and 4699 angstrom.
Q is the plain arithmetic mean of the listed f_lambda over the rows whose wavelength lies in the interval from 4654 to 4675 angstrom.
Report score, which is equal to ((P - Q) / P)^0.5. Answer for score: 0.45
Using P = 7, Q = 5.4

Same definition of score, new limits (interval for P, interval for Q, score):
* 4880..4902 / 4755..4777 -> 0.76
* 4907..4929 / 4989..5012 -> 0.70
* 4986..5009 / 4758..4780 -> 0.65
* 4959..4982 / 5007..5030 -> 0.29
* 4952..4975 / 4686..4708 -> 0.76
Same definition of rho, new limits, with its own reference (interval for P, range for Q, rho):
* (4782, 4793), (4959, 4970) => 13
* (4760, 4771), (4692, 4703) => 16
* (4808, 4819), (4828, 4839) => 14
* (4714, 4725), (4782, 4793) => 16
